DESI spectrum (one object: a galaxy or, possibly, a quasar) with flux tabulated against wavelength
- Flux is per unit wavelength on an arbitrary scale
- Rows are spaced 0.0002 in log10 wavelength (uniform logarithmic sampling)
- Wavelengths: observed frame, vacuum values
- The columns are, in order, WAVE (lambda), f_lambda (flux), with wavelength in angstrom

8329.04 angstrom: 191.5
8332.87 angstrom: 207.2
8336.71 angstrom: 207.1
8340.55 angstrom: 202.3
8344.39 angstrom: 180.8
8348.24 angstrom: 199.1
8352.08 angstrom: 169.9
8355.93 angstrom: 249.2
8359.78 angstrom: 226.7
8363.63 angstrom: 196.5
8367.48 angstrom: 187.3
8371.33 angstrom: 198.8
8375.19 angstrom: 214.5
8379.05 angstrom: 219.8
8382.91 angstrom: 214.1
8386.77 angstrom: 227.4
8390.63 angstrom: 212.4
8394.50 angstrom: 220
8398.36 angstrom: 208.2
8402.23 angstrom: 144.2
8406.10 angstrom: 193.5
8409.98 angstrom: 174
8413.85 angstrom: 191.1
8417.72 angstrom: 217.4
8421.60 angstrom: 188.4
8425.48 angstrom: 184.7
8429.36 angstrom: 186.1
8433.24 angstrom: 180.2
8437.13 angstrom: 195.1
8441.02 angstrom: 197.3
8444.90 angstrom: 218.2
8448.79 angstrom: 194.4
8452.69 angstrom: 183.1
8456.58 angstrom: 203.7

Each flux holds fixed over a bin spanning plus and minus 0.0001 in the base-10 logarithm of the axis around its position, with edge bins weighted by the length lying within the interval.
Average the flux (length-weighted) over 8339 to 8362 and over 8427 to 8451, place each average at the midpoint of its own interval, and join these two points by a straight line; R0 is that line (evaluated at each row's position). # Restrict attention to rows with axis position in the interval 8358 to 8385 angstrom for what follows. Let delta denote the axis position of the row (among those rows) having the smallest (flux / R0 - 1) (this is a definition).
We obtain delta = 8367.48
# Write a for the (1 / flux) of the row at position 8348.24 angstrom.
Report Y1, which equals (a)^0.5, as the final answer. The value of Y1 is 0.0709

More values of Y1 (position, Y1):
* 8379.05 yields 0.0675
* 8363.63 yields 0.0713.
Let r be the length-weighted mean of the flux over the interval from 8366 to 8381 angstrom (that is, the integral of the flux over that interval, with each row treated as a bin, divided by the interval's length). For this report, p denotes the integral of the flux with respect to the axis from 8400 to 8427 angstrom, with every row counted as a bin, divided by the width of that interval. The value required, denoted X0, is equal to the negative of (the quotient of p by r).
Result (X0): -0.90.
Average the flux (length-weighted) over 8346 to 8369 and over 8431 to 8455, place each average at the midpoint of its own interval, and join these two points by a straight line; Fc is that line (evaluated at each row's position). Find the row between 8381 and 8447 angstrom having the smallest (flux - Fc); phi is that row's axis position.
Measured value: 8402.23 angstrom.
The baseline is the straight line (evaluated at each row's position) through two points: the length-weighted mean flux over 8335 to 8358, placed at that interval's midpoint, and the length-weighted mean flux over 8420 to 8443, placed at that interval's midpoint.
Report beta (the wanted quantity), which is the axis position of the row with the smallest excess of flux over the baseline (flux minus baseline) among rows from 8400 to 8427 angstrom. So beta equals 8402.23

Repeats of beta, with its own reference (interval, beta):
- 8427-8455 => 8433.24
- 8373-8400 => 8398.36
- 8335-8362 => 8352.08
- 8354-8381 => 8367.48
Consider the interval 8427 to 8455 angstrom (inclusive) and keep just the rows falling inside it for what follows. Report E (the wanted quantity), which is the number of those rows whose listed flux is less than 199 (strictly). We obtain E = 6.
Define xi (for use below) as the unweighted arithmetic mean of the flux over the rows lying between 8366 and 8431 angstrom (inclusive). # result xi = 199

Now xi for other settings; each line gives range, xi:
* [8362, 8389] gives 208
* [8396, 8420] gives 188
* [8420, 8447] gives 193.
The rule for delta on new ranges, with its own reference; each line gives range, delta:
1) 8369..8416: 8402.23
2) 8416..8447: 8433.24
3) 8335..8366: 8352.08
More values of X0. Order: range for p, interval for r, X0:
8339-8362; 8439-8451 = -1.01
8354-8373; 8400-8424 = -1.15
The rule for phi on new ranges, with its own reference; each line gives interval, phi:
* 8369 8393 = 8371.33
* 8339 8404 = 8402.23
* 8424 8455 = 8433.24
